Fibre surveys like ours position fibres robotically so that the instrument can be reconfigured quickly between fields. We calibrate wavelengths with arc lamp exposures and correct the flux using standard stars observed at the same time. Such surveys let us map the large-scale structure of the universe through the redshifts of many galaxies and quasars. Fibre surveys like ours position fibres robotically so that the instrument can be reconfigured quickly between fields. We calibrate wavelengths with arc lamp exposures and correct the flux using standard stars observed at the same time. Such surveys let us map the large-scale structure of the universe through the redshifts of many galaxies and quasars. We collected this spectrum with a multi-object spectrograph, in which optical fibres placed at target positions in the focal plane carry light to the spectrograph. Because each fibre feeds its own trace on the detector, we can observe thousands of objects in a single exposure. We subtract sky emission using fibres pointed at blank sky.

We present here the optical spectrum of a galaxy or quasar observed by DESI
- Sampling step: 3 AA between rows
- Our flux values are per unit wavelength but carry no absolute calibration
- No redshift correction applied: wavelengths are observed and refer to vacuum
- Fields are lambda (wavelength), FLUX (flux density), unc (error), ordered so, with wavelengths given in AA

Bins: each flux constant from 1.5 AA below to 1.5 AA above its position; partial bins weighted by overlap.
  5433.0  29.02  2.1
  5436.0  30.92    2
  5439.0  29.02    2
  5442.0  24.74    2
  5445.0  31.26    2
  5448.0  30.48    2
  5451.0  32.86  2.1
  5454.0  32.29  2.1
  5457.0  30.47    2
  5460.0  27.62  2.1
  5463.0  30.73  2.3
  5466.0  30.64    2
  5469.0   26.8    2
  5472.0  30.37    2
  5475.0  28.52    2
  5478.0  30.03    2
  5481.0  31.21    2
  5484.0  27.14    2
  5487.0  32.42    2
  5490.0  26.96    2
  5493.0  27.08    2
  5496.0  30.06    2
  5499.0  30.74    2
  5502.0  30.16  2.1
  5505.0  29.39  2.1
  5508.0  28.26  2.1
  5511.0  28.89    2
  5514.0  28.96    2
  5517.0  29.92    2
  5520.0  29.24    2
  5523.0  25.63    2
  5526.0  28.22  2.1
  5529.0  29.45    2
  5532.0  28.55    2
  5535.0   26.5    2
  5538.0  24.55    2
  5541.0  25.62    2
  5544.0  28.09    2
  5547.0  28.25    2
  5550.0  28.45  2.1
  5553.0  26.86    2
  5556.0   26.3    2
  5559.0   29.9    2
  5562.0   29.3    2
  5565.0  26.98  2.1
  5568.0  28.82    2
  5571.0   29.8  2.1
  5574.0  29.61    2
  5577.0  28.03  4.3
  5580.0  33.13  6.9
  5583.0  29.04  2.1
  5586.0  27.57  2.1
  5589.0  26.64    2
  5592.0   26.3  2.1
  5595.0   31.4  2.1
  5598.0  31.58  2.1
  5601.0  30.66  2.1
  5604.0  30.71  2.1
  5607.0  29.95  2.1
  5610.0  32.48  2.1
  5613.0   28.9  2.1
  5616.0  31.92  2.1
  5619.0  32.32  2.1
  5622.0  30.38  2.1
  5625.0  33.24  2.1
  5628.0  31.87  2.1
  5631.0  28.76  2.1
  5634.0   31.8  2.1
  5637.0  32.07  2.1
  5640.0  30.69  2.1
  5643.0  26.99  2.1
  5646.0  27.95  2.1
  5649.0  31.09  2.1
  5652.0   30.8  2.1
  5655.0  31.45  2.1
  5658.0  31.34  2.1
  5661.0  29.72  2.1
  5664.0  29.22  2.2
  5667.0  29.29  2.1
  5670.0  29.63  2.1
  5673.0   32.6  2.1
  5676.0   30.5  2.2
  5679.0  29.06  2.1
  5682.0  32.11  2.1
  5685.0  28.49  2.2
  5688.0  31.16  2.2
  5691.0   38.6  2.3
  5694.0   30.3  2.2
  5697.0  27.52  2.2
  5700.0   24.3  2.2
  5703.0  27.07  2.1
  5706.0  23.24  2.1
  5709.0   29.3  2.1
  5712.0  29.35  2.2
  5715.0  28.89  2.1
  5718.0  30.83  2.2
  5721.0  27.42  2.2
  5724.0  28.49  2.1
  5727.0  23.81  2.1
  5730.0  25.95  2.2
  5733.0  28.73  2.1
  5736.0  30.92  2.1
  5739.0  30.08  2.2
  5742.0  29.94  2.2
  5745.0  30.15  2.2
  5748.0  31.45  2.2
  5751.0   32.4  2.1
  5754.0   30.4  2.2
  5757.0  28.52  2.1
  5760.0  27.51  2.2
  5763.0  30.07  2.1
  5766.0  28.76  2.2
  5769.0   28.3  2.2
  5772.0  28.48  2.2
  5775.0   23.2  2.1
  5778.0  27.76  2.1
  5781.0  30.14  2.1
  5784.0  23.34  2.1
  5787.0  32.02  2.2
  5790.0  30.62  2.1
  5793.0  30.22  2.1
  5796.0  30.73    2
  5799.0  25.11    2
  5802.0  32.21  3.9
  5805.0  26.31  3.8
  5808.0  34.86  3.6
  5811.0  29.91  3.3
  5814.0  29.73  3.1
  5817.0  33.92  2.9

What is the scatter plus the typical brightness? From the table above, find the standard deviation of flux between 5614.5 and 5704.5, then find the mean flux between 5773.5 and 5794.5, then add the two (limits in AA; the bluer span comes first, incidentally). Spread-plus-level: 30.7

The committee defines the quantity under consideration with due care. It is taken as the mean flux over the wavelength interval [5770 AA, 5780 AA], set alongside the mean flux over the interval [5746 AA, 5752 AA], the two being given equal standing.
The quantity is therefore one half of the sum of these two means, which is 29.2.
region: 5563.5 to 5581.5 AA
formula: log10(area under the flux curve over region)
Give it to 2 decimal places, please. 2.72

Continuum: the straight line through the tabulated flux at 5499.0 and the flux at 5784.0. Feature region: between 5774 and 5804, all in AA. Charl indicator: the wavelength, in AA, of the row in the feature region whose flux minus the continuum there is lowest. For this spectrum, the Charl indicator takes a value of 5775.0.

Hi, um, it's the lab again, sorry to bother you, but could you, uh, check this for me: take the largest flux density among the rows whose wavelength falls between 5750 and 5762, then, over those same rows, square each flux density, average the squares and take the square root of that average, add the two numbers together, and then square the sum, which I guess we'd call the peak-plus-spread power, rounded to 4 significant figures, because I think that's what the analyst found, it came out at 3865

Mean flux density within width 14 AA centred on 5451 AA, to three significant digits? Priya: 31.5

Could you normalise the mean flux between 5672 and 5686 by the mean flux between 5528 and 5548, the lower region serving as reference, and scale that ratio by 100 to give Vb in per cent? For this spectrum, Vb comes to 112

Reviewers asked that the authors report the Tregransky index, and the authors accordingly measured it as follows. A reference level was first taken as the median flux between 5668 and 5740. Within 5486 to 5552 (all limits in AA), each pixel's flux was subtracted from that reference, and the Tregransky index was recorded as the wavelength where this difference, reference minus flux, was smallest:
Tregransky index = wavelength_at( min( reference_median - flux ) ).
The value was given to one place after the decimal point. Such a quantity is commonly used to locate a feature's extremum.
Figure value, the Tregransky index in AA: 5487.0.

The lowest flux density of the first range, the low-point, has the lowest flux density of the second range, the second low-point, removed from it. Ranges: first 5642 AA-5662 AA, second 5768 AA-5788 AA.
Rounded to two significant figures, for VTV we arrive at 3.8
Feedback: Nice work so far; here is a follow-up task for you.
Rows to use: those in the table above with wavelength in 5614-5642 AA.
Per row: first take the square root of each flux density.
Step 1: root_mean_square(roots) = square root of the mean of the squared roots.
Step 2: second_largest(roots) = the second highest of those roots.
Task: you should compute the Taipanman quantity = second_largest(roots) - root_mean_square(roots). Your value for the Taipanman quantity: 0.077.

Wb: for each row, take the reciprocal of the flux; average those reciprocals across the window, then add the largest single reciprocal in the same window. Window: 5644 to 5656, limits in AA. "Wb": 0.069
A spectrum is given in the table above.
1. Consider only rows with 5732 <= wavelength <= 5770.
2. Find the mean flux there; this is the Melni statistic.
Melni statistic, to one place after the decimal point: 29.8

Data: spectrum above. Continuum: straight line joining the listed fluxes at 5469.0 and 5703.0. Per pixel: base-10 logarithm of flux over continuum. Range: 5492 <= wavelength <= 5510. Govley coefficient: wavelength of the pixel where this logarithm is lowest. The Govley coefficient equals 5493.0 AA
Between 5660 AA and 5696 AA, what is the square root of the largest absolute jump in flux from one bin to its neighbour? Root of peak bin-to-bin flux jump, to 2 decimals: 2.88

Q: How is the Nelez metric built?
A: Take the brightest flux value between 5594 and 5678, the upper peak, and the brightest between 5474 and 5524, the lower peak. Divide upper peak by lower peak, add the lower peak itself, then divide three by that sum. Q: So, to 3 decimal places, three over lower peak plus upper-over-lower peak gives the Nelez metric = 0.090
